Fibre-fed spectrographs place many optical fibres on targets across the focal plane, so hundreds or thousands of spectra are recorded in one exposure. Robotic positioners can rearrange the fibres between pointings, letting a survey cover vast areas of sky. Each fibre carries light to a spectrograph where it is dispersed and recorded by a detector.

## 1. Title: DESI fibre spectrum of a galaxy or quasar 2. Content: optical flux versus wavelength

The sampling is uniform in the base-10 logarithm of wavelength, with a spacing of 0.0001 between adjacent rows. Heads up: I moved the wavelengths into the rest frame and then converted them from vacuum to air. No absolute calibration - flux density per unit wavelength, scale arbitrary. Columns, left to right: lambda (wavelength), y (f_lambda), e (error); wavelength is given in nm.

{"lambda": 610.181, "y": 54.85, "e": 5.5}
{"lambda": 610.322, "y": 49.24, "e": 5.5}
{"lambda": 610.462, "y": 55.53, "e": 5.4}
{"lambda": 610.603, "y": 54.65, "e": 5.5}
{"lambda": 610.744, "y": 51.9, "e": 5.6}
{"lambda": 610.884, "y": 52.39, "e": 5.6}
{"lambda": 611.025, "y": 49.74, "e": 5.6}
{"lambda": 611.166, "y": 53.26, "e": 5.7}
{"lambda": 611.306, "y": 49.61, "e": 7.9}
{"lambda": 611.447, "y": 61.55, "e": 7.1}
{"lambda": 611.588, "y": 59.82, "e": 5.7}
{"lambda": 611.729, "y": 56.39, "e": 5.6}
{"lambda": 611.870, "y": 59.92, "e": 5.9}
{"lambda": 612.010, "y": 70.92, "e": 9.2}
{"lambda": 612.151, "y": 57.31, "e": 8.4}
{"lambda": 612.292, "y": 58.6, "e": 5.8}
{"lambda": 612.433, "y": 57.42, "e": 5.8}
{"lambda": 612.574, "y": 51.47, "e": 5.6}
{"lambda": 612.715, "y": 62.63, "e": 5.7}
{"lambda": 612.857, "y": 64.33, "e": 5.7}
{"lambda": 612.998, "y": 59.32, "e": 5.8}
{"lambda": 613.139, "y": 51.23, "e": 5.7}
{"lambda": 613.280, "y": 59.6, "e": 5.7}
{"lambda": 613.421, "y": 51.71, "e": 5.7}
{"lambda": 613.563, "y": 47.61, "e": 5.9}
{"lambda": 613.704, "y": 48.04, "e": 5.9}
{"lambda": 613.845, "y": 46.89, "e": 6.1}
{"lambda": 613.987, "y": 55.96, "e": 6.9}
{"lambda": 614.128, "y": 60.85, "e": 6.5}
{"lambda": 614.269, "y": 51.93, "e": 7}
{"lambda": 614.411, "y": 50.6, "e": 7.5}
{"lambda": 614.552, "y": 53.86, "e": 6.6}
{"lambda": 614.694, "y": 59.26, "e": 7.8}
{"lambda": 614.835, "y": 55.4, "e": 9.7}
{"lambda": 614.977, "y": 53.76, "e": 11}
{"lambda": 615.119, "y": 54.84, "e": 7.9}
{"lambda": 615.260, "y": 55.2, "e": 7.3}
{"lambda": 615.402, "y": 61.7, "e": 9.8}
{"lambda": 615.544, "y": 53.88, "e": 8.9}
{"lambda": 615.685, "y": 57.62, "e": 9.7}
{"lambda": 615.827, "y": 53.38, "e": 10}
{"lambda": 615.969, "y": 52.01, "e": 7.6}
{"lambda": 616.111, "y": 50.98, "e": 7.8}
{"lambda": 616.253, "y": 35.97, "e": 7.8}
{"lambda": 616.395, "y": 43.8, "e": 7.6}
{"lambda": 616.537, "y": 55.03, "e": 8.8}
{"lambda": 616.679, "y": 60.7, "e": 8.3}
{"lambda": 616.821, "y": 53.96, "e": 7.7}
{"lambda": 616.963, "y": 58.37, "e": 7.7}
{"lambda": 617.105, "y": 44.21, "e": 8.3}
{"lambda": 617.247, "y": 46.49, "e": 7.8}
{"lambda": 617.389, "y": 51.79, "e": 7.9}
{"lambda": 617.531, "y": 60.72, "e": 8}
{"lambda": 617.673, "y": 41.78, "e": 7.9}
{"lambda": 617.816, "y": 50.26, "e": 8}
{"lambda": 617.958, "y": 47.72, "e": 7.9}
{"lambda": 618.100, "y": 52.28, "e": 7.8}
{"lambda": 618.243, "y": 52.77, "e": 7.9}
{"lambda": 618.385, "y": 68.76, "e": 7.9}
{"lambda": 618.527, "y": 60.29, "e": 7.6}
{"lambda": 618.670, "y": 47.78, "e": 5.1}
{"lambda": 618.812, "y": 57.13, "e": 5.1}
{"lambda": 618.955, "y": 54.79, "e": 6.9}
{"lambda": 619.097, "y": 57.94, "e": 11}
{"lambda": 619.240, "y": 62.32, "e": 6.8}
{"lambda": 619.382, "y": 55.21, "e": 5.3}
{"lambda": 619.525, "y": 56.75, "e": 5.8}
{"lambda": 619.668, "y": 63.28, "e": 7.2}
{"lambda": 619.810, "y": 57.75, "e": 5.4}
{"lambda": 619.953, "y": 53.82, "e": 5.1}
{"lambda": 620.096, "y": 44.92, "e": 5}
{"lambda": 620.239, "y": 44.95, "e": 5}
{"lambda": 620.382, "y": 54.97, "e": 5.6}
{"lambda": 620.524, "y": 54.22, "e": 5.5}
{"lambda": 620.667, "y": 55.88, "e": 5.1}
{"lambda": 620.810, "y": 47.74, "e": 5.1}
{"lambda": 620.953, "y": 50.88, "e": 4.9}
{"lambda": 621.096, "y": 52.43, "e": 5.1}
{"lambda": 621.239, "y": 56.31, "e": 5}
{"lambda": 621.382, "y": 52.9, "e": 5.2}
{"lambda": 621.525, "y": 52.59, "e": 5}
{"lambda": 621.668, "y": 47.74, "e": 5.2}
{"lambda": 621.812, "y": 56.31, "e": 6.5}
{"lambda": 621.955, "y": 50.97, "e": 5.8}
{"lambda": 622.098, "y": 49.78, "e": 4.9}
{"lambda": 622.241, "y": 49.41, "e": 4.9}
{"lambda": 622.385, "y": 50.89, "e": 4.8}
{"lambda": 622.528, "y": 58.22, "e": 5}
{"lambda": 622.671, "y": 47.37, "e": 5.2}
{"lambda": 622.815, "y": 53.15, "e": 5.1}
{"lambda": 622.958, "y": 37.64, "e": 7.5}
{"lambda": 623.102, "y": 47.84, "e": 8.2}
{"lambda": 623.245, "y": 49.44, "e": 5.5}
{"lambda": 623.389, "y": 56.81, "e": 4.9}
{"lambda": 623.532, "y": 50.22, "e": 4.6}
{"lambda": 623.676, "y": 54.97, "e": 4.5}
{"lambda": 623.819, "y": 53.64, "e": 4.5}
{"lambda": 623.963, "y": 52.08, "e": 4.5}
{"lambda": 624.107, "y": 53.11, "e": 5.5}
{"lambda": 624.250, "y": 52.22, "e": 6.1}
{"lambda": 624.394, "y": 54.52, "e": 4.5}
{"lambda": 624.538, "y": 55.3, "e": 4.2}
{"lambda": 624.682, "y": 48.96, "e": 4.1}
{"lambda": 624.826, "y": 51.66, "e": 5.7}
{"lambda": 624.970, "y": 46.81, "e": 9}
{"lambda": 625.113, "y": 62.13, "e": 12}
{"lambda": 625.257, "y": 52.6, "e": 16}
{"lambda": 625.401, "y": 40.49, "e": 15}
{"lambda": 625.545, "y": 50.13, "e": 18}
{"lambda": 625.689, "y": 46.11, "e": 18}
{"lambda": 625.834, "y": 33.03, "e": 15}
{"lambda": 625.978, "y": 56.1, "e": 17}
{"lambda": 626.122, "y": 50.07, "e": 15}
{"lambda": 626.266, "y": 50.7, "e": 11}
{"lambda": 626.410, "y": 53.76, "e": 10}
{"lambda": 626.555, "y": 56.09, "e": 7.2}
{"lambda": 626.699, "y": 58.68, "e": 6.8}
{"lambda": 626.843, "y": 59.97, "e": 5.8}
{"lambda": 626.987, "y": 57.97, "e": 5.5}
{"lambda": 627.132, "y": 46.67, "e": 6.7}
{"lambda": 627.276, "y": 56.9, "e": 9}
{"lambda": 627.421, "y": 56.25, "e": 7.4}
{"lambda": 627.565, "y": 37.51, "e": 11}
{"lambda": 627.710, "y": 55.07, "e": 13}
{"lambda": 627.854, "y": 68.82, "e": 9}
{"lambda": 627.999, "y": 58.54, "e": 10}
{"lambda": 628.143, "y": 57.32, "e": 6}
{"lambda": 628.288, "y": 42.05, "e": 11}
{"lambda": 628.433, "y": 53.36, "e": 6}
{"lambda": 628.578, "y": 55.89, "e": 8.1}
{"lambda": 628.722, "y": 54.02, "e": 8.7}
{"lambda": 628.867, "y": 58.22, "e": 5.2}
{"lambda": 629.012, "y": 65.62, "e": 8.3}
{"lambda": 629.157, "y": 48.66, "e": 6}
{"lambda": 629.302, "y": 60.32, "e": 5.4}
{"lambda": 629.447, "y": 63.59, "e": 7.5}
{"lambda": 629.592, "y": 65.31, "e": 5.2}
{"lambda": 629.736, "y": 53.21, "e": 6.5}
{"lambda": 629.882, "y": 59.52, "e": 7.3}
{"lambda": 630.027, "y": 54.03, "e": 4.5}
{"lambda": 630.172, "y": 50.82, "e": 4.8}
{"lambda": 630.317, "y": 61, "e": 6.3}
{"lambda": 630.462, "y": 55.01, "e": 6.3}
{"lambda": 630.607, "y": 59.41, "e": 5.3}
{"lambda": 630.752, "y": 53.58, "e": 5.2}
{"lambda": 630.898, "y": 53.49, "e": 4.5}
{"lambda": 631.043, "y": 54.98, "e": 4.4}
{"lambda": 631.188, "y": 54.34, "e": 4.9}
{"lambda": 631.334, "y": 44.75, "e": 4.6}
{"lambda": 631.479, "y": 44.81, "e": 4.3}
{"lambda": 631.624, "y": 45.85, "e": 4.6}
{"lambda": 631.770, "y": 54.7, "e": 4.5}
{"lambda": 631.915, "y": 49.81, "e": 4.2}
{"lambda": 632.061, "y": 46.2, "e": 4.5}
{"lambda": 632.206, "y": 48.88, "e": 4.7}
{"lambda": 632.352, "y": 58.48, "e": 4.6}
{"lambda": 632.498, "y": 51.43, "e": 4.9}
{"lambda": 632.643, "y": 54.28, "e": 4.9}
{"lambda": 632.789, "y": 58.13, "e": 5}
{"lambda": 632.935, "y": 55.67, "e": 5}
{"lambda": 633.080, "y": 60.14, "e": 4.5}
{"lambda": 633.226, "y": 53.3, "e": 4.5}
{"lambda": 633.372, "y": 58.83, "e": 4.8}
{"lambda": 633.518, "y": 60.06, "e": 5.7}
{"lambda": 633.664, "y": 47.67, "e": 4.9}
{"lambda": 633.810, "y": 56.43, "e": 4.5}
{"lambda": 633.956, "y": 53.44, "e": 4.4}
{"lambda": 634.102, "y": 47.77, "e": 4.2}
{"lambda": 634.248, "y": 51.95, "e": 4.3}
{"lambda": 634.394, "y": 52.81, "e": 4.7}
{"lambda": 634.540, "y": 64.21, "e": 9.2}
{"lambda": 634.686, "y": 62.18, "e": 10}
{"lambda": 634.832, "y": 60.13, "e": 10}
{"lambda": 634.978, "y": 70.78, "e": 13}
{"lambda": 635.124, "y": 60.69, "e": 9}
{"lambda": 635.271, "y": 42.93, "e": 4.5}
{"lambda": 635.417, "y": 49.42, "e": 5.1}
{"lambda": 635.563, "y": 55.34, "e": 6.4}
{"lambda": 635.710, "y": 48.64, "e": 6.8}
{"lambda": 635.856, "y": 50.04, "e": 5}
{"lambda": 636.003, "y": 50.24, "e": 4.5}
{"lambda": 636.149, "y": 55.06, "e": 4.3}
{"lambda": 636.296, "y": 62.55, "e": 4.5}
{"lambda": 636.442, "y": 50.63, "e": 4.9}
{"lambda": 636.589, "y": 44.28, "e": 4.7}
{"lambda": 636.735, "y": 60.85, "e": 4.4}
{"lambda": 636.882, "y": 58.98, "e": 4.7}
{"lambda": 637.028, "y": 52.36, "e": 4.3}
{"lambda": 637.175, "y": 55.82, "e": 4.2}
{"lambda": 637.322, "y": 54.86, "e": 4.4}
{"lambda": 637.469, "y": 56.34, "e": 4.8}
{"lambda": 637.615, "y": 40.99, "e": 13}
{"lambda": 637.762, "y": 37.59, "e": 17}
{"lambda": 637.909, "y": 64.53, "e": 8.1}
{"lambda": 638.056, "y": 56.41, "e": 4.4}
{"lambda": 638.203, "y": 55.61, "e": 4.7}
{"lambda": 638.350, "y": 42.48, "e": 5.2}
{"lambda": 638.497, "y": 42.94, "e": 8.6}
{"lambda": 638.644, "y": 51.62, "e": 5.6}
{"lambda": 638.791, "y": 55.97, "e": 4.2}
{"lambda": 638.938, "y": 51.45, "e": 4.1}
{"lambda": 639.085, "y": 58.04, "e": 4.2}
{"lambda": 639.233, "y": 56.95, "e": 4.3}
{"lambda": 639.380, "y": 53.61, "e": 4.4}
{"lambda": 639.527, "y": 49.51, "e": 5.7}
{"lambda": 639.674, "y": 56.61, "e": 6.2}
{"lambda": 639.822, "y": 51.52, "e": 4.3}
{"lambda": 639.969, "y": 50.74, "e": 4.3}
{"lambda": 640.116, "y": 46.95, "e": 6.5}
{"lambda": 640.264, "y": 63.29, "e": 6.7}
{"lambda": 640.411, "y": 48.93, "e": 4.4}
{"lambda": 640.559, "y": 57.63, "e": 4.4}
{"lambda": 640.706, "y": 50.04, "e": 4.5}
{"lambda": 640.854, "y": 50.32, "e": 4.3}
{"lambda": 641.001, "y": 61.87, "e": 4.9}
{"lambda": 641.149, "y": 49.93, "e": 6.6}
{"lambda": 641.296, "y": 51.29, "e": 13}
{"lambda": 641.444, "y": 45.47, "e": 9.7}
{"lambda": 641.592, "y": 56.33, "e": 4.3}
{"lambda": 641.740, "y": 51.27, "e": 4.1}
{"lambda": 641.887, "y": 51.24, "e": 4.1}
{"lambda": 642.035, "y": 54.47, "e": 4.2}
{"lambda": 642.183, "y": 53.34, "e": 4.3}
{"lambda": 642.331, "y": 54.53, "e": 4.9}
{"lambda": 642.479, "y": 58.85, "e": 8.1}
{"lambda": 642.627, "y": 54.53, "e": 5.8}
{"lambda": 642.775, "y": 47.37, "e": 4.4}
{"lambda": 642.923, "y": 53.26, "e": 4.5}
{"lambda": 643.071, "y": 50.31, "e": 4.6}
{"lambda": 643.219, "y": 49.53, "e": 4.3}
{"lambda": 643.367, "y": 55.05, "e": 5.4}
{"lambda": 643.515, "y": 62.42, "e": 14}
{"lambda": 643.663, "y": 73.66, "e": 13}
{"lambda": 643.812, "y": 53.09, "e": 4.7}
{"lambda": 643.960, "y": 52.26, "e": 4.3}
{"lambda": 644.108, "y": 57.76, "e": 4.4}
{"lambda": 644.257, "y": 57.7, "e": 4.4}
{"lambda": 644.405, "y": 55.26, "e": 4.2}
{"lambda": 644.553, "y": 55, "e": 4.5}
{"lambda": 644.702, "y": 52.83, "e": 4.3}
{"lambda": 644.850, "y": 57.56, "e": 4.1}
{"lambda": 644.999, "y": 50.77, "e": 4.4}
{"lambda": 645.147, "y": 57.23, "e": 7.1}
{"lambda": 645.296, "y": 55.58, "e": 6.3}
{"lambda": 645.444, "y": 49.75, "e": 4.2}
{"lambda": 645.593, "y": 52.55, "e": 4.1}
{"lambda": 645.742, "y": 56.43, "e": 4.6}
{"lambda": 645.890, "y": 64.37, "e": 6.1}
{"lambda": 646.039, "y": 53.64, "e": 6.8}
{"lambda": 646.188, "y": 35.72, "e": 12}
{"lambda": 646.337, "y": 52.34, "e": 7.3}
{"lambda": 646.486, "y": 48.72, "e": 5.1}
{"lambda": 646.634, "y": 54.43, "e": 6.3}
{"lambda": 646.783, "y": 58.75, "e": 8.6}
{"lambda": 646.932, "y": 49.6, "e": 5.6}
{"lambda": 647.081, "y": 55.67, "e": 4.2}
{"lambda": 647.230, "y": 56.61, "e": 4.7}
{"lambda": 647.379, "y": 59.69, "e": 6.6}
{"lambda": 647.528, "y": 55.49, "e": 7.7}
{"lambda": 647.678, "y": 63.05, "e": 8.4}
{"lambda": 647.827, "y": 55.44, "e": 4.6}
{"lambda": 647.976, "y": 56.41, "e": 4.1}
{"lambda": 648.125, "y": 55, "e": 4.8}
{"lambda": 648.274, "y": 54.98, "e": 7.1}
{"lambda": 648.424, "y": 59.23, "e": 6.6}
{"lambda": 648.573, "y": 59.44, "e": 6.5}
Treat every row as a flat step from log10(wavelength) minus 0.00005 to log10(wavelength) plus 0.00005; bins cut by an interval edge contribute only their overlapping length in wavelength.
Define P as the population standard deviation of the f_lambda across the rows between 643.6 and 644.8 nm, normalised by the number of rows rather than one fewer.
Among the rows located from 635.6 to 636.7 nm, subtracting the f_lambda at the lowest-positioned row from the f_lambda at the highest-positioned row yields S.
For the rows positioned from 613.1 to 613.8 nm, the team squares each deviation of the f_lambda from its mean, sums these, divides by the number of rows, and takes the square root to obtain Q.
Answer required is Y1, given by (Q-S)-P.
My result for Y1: 2.1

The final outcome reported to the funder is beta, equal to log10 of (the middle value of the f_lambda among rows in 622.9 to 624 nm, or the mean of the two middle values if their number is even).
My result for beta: 1.71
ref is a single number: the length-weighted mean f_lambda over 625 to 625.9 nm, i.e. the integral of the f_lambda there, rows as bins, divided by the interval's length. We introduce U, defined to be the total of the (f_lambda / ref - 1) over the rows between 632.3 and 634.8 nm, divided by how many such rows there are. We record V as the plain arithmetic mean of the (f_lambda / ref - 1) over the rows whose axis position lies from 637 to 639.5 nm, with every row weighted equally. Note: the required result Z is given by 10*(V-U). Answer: -0.73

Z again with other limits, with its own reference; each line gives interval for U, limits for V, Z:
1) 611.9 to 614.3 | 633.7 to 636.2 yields -0.29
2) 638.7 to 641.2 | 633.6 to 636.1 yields 0.14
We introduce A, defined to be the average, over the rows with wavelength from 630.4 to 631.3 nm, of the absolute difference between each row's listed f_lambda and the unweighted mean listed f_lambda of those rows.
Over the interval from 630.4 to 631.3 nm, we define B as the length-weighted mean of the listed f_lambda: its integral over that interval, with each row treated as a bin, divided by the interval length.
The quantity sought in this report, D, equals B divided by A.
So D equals 38.4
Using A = 1.4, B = 54.7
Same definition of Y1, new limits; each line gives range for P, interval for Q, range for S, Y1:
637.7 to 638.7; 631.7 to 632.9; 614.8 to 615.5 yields -11.0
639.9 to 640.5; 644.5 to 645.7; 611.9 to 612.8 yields 4.6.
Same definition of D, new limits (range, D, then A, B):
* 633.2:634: 15.8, 3.5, 55.1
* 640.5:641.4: 12.8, 4.2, 53.2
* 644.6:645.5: 19.1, 2.8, 54.1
